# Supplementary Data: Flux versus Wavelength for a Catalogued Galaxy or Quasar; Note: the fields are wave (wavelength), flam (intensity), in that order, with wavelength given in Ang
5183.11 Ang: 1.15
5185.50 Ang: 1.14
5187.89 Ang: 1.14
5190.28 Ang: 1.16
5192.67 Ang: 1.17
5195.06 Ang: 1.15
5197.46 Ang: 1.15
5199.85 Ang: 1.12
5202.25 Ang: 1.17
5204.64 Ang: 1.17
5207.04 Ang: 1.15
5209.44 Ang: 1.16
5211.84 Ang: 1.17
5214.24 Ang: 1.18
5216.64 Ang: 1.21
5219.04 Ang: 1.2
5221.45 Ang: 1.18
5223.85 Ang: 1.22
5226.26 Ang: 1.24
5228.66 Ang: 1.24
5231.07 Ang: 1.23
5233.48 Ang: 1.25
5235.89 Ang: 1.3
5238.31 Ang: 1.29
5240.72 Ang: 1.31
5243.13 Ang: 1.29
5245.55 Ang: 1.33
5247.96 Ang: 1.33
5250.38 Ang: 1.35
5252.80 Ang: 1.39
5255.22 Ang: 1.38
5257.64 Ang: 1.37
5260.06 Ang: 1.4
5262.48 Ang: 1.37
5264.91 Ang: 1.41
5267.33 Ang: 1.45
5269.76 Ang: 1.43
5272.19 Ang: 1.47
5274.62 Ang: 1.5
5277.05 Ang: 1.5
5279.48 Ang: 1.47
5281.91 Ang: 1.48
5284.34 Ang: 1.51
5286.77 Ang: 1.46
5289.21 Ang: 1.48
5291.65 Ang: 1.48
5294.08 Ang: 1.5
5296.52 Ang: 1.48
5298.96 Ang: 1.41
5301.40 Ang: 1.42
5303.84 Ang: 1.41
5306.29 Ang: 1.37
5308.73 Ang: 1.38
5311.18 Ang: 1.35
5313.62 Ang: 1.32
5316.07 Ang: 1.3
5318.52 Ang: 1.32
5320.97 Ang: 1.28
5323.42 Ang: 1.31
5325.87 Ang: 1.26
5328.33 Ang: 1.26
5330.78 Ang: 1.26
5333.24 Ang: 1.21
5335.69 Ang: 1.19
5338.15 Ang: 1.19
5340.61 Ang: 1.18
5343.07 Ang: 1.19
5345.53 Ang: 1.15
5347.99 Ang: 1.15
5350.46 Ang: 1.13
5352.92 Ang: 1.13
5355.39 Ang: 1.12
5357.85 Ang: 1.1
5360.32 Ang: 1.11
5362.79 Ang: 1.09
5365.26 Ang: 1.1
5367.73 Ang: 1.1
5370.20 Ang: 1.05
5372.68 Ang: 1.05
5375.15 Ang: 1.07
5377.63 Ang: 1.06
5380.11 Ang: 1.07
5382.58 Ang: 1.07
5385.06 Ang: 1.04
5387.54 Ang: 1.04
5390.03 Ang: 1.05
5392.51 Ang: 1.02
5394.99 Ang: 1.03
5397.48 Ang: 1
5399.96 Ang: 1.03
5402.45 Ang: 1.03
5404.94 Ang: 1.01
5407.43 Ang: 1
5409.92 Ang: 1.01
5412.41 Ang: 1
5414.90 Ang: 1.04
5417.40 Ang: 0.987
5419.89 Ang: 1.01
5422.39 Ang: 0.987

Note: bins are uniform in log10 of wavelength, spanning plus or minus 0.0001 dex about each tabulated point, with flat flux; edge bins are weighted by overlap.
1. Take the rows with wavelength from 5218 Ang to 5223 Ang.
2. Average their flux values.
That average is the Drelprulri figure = 1.19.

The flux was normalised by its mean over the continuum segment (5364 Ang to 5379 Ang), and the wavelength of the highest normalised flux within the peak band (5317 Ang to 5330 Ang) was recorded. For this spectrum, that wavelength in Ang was 5318.52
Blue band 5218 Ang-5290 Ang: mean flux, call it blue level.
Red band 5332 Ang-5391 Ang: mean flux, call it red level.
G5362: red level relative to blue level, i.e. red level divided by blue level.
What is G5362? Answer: 0.82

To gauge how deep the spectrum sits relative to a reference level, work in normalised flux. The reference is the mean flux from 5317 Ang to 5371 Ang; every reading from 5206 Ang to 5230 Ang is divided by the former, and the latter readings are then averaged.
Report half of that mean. 0.51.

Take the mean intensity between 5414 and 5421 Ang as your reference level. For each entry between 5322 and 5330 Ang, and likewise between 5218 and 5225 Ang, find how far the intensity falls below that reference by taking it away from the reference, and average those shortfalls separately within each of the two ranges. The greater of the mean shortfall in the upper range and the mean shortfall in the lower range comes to -0.19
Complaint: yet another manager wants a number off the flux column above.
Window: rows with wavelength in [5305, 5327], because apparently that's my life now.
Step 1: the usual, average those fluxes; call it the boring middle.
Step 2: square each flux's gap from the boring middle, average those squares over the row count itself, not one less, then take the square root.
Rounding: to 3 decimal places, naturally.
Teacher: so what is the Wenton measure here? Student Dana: 0.038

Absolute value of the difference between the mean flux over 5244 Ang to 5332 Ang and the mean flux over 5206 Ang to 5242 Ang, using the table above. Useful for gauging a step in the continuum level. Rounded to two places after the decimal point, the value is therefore 0.17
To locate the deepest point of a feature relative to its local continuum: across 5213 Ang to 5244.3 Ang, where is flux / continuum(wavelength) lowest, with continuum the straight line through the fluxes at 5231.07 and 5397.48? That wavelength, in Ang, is 5214.24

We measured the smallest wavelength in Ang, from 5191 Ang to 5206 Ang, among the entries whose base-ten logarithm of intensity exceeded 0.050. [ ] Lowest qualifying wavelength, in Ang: 5192.67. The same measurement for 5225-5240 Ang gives 5226.26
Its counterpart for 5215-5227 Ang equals 5216.64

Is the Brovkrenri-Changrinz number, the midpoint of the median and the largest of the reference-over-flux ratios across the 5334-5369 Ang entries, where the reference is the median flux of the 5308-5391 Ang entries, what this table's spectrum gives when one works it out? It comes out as 1.03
